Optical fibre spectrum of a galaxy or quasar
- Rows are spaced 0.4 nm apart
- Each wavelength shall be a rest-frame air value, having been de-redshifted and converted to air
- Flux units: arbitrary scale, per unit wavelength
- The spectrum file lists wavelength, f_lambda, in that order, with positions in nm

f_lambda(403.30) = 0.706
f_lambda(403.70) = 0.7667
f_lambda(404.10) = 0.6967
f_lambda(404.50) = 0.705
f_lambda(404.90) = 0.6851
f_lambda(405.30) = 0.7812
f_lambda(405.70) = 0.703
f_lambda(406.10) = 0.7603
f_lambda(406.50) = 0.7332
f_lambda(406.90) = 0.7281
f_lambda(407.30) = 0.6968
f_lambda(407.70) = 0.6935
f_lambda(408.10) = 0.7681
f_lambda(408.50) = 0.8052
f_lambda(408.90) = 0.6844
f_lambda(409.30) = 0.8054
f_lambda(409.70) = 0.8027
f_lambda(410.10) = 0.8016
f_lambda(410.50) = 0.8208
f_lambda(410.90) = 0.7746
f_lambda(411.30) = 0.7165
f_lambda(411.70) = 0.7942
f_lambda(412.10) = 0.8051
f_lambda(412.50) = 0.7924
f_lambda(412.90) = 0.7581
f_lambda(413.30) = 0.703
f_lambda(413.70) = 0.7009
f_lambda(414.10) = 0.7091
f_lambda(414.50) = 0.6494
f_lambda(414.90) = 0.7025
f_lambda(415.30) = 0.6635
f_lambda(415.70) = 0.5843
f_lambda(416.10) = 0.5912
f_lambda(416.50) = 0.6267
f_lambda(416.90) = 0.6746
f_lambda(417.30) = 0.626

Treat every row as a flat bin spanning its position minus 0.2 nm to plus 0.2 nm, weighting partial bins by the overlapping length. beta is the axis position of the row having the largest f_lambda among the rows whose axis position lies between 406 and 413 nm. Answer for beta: 410.50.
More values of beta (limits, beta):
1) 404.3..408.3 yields 405.30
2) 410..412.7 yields 410.50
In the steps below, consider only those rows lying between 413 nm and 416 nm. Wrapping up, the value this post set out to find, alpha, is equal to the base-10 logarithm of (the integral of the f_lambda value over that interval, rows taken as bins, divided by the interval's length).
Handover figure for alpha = -0.172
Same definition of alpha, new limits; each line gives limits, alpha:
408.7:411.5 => -0.112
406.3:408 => -0.145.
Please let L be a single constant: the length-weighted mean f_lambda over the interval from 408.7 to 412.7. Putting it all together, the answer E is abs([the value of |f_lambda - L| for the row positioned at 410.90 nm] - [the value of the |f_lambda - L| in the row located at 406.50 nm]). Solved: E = 0.041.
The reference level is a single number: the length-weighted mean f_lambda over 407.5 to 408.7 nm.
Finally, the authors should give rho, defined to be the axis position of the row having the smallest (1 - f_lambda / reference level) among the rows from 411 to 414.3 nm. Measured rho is 412.10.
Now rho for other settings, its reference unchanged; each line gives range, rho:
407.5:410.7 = 410.50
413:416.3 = 414.10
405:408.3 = 405.30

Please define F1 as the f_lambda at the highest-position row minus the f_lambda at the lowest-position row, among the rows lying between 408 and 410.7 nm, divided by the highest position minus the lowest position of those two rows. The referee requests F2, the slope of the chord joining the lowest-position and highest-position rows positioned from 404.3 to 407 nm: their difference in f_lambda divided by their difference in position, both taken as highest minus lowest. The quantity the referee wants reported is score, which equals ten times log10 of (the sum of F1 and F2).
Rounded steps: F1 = 0.02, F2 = 0.01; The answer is -15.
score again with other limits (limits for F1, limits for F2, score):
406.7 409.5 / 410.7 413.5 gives -26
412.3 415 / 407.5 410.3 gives -21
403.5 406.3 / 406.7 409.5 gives -15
